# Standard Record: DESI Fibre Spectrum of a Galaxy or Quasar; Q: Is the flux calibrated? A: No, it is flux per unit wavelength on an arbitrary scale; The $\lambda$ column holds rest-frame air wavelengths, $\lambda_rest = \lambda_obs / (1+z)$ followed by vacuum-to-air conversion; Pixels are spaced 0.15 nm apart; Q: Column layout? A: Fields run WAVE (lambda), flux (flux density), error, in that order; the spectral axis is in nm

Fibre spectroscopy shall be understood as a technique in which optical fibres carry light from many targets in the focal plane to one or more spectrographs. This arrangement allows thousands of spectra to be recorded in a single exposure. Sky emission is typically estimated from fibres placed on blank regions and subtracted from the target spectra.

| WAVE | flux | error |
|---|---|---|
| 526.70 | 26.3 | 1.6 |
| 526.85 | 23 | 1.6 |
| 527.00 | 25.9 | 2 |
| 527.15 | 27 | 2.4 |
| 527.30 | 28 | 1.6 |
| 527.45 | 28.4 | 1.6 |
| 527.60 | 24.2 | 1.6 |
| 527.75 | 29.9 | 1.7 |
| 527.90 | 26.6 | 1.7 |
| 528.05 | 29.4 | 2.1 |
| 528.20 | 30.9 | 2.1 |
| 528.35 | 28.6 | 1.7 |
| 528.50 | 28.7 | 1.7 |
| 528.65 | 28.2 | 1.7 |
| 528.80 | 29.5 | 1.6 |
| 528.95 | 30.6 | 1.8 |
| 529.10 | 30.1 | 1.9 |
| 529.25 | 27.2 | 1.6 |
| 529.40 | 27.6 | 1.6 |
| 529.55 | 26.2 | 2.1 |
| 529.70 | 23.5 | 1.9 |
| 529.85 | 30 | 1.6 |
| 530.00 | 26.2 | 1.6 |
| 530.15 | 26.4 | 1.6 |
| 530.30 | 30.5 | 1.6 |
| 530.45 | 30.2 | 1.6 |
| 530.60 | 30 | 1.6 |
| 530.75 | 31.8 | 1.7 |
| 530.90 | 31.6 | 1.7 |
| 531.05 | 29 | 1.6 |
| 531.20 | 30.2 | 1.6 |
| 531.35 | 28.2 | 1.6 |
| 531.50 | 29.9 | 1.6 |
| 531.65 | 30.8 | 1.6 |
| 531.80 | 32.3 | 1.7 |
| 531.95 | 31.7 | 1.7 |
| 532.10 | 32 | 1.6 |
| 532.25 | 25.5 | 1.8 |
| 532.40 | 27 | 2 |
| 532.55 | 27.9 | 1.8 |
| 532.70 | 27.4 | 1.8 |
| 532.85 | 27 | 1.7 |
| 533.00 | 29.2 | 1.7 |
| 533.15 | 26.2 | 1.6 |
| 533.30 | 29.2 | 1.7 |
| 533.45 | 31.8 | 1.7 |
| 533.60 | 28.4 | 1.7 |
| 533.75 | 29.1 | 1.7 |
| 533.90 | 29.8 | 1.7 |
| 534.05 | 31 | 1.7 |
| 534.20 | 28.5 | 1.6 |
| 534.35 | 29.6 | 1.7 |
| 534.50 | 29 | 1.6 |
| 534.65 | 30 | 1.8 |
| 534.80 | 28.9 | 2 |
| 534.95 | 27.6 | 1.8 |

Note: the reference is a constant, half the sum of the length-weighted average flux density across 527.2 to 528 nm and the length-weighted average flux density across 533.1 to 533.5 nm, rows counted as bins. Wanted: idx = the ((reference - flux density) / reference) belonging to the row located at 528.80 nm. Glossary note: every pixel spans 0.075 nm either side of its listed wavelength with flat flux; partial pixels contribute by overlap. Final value -0.04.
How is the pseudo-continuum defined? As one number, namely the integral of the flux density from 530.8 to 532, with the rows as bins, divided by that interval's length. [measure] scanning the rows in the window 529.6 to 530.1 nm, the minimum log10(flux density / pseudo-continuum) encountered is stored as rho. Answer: -0.11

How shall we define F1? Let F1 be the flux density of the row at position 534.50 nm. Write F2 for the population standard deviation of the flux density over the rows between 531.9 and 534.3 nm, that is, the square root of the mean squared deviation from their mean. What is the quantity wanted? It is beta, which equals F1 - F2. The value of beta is 27.0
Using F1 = 29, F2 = 1.95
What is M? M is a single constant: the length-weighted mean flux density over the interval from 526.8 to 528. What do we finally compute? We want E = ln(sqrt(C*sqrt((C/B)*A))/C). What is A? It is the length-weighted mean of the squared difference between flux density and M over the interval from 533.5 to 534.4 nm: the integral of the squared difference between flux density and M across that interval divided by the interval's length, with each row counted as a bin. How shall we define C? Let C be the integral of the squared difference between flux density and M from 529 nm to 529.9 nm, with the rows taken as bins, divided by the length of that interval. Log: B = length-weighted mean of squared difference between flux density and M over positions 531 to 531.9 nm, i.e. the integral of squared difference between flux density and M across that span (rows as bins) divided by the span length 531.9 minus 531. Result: -0.6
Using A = 8.2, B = 13.2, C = 5.70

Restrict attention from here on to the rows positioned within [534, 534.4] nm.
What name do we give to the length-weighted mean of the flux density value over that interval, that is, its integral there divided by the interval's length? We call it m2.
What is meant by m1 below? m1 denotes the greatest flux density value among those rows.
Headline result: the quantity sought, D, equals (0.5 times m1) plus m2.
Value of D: 45.1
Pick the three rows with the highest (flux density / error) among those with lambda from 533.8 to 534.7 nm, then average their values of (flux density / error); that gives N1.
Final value 18.1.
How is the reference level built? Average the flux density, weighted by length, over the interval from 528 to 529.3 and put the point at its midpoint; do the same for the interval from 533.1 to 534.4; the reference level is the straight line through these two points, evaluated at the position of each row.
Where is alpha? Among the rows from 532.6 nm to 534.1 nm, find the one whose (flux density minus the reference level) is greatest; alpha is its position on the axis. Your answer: 533.45 nm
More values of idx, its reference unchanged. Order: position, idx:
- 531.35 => 0.00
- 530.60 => -0.06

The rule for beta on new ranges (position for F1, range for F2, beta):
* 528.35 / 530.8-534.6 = 26.8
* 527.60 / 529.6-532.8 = 21.8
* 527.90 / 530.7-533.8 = 24.6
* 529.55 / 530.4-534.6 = 24.4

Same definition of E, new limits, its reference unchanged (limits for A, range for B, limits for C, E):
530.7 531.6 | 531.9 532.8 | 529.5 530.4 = -0.4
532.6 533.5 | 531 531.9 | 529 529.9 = -0.6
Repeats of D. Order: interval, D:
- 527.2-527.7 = 41.2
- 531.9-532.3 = 45.9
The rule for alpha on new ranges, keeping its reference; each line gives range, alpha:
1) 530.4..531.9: 531.80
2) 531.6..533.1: 531.80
